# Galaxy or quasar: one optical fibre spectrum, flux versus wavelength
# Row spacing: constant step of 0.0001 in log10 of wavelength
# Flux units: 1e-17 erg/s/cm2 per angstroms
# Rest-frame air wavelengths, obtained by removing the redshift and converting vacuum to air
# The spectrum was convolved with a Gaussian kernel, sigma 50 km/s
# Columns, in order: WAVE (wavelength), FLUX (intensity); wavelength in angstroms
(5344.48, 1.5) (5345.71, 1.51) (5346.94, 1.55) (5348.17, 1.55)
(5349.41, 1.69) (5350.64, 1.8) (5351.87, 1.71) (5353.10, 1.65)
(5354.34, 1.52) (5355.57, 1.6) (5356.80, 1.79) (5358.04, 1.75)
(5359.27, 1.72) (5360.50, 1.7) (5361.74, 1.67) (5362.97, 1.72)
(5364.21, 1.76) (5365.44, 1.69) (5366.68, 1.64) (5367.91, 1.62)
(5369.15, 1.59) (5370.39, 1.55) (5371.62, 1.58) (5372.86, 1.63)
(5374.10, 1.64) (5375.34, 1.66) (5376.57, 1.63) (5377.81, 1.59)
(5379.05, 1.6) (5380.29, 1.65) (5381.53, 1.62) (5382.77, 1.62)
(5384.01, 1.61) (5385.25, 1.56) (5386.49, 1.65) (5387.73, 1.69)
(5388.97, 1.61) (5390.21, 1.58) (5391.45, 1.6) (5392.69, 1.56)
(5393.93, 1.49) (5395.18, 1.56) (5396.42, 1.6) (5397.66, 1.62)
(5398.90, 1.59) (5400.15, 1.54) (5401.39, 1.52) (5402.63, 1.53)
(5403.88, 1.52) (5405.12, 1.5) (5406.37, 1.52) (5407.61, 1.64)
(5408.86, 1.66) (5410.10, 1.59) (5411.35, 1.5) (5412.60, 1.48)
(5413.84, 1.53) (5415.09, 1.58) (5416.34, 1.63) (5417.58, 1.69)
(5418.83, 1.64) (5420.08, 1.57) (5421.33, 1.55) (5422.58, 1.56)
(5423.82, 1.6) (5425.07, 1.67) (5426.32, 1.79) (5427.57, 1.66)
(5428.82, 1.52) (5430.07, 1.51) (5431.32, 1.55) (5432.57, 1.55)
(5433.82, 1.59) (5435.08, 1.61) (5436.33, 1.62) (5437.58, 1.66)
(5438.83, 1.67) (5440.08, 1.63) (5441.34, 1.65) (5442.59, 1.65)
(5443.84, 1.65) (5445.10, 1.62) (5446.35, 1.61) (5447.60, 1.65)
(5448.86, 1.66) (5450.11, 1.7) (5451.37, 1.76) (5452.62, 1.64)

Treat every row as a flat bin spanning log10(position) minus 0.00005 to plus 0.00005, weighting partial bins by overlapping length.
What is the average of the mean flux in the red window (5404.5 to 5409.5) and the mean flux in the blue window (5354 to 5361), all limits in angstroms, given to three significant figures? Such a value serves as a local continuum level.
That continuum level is 1.63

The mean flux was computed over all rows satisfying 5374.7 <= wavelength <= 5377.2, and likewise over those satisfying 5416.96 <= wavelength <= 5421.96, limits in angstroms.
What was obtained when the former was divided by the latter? 1.02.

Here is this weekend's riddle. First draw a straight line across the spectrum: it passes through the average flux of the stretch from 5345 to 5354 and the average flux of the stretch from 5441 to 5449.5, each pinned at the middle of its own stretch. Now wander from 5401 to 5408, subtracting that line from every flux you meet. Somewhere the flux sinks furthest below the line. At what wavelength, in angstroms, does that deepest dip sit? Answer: 5405.12 angstroms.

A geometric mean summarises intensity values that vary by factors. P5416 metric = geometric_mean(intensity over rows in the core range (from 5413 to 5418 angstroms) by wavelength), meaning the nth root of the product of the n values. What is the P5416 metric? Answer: 1.61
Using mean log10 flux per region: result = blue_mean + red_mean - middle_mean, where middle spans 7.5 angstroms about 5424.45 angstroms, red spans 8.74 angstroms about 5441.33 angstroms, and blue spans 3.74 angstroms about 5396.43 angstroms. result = 0.205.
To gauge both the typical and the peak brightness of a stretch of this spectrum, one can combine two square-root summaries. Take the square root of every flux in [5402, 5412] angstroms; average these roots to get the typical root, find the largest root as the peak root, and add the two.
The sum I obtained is 2.54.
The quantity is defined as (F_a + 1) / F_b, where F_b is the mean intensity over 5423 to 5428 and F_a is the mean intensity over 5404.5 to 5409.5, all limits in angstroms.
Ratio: 1.54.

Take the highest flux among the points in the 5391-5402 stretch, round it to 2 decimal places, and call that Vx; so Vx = 1.62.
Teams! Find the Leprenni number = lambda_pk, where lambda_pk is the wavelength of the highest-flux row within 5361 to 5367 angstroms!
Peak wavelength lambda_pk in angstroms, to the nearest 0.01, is 5364.21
